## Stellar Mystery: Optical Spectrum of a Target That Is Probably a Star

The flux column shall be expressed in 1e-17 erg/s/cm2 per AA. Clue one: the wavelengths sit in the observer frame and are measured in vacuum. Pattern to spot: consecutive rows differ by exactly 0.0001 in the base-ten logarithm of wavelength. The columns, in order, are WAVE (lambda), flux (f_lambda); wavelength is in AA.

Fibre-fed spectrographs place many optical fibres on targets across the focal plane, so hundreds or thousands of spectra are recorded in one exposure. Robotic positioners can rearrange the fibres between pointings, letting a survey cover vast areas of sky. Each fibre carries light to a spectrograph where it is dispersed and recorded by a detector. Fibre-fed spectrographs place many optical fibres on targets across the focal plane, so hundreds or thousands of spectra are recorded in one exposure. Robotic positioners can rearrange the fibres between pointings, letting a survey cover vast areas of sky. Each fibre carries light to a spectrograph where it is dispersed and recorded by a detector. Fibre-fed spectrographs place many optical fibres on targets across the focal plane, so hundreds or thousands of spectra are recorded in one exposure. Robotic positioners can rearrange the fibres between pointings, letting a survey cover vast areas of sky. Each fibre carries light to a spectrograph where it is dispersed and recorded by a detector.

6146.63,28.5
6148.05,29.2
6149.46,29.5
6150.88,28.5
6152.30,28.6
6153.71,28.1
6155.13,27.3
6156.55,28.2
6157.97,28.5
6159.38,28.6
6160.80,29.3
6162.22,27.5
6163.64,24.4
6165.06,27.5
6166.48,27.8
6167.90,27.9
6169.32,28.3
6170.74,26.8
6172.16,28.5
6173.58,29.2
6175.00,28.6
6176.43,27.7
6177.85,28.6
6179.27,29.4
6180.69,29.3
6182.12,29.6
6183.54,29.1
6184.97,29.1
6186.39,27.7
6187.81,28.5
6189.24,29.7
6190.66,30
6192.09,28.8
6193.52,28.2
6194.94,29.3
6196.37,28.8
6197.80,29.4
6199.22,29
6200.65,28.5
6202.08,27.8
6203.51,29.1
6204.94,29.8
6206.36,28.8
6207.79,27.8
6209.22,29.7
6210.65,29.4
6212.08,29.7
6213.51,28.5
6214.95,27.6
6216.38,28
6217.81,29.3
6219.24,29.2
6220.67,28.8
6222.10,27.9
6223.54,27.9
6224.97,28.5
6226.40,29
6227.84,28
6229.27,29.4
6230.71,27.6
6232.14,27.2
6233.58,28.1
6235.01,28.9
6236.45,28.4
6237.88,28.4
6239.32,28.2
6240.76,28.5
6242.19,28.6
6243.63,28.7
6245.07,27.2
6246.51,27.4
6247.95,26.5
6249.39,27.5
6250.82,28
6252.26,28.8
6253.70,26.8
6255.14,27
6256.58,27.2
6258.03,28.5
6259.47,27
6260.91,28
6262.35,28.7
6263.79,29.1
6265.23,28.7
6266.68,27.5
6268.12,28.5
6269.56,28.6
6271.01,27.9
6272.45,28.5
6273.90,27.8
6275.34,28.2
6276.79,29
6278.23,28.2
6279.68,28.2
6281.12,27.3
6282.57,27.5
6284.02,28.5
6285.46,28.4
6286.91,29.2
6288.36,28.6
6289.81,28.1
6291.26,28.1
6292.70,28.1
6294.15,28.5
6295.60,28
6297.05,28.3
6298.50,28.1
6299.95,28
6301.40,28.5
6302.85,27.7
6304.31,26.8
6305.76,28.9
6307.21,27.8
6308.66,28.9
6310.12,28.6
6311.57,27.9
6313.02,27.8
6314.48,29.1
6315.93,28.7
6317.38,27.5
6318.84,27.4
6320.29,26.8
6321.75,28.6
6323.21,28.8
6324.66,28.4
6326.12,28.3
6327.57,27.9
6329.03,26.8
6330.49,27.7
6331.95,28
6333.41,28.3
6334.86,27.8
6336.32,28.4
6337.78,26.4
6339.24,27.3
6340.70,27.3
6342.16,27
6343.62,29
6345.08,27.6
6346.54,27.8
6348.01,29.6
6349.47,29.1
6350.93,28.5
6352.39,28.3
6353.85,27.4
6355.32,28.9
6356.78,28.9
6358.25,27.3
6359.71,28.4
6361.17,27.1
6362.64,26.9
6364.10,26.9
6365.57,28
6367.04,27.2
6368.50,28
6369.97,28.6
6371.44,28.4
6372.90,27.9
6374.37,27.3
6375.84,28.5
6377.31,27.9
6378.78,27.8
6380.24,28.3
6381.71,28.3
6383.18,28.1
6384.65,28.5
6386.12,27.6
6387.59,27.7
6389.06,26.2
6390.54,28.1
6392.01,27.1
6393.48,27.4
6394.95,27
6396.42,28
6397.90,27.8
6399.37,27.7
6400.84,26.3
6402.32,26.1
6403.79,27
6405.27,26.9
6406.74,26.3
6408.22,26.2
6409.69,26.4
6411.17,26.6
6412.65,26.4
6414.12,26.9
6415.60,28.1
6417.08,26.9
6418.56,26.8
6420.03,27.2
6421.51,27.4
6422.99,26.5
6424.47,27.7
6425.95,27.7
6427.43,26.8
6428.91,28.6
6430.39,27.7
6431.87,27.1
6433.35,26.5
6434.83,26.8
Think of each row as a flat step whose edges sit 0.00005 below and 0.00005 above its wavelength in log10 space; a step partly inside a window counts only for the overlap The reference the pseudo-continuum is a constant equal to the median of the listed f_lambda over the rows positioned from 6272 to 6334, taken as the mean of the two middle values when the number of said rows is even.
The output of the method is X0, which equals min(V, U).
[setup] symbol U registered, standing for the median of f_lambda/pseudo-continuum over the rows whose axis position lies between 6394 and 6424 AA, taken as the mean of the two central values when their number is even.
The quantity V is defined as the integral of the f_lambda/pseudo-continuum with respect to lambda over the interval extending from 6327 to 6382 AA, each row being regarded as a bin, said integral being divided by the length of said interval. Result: 0.95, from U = 0.954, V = 0.99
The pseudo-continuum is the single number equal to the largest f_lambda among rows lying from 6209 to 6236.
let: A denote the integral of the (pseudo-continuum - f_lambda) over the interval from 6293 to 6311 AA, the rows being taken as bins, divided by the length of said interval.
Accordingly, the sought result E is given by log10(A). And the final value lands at 0.18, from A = 1.53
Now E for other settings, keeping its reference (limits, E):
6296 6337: 0.21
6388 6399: 0.36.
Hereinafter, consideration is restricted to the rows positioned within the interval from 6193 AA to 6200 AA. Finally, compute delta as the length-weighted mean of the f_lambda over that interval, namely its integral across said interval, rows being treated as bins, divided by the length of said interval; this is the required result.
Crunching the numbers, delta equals 29.0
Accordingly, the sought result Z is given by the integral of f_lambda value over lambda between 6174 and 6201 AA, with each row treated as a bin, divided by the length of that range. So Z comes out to 28.9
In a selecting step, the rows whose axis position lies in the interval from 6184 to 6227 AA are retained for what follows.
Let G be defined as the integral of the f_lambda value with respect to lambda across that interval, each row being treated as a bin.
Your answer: 1238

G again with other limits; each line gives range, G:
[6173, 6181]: 230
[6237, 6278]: 1149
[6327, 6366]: 1087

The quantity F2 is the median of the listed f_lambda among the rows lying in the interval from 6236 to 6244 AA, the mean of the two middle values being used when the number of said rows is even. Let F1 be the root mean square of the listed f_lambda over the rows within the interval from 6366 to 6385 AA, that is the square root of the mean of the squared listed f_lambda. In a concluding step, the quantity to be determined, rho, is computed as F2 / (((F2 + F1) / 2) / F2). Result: 28.6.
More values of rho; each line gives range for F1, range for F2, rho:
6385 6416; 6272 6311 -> 28.8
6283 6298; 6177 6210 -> 29.5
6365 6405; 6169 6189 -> 29.1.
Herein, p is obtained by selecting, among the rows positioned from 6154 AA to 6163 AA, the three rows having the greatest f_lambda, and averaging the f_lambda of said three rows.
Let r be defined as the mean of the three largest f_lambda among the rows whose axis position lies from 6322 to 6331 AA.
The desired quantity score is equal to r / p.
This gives 0.99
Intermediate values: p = 28.8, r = 28.5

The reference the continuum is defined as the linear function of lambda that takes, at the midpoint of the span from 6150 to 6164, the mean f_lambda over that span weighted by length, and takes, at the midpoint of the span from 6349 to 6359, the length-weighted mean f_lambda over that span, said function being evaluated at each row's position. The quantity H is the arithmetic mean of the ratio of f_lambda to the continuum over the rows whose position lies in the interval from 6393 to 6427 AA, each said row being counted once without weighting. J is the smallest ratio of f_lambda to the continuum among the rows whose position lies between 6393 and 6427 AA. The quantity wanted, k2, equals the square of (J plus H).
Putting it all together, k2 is 3.49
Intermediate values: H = 0.950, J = 0.919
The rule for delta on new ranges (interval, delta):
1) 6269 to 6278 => 28.3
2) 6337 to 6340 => 26.9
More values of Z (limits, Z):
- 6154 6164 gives 27.8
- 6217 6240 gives 28.4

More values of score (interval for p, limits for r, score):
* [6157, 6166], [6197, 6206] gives 1.02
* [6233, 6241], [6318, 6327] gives 1.00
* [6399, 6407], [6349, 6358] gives 1.06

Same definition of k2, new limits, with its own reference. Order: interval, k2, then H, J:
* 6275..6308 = 3.79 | 0.998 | 0.949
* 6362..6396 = 3.61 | 0.977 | 0.923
